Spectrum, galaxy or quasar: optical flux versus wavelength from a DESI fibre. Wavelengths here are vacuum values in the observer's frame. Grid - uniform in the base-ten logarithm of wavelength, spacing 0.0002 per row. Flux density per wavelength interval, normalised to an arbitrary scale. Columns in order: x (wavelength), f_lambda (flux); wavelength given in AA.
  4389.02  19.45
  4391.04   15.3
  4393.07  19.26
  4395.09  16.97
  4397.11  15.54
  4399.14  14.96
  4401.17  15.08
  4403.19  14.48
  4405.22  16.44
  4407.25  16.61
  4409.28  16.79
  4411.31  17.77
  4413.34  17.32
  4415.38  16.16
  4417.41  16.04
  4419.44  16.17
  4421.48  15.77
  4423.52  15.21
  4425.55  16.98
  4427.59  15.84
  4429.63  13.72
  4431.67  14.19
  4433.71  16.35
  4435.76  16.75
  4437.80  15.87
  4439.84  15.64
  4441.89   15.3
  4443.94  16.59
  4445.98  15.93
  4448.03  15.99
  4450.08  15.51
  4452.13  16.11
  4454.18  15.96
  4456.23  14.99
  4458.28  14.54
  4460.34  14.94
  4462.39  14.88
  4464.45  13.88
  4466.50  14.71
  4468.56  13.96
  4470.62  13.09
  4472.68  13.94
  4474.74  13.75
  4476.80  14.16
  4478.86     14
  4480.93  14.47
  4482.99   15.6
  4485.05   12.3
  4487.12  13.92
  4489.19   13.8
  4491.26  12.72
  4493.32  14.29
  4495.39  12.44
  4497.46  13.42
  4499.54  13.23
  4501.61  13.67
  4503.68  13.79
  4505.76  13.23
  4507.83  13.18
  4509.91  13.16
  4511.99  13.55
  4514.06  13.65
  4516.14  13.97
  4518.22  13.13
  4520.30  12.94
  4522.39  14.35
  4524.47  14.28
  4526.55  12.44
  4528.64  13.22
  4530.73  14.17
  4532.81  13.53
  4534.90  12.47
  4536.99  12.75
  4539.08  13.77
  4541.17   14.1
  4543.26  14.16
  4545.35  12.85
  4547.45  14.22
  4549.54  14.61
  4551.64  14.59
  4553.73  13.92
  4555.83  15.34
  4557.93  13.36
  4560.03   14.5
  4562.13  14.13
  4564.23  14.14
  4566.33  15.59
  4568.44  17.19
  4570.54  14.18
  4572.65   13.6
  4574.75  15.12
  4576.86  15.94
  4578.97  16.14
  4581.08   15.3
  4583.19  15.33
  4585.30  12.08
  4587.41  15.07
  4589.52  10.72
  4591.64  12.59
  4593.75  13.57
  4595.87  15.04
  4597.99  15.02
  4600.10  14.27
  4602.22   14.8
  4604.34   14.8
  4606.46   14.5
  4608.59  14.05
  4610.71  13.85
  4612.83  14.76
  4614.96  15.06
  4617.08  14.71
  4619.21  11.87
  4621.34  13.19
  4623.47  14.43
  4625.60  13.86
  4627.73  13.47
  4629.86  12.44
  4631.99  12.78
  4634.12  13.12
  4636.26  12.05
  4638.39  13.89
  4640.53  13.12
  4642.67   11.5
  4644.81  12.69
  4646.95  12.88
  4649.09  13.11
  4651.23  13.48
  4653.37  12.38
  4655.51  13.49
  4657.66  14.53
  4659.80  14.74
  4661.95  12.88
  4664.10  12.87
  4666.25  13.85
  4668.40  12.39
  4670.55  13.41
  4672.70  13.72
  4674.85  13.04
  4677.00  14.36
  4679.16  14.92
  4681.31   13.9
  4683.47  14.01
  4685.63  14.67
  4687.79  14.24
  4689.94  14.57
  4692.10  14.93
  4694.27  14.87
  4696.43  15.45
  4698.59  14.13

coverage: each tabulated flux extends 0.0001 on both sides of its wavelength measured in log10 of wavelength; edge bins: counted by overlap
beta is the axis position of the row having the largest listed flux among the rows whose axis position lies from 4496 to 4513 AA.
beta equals 4503.68 AA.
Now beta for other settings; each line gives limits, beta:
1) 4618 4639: 4623.47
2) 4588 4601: 4595.87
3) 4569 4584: 4578.97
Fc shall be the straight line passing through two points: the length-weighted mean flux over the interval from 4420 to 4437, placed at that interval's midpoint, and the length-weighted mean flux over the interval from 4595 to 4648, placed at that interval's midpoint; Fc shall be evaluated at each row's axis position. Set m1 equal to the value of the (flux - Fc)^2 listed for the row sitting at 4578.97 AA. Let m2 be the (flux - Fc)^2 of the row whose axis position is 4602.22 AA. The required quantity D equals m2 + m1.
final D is 5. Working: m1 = 4.1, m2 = 0.9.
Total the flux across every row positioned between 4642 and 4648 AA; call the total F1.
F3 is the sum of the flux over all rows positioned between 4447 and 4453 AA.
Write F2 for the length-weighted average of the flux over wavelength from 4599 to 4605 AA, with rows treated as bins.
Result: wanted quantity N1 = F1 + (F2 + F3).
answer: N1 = 99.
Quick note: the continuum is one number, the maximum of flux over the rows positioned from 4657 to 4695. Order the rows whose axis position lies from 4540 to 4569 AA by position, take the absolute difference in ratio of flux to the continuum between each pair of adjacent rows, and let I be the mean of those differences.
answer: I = 0.06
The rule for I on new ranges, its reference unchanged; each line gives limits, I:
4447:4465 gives 0.03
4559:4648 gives 0.07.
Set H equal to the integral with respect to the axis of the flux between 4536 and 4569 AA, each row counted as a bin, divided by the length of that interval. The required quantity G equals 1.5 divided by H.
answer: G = 0.105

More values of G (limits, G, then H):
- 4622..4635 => 0.112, 13.4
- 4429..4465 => 0.097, 15.4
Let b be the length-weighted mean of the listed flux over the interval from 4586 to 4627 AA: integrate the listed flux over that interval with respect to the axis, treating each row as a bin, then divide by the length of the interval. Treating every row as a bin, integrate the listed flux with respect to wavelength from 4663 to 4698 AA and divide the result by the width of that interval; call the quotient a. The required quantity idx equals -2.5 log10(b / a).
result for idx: 0.01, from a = 14.1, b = 14.0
